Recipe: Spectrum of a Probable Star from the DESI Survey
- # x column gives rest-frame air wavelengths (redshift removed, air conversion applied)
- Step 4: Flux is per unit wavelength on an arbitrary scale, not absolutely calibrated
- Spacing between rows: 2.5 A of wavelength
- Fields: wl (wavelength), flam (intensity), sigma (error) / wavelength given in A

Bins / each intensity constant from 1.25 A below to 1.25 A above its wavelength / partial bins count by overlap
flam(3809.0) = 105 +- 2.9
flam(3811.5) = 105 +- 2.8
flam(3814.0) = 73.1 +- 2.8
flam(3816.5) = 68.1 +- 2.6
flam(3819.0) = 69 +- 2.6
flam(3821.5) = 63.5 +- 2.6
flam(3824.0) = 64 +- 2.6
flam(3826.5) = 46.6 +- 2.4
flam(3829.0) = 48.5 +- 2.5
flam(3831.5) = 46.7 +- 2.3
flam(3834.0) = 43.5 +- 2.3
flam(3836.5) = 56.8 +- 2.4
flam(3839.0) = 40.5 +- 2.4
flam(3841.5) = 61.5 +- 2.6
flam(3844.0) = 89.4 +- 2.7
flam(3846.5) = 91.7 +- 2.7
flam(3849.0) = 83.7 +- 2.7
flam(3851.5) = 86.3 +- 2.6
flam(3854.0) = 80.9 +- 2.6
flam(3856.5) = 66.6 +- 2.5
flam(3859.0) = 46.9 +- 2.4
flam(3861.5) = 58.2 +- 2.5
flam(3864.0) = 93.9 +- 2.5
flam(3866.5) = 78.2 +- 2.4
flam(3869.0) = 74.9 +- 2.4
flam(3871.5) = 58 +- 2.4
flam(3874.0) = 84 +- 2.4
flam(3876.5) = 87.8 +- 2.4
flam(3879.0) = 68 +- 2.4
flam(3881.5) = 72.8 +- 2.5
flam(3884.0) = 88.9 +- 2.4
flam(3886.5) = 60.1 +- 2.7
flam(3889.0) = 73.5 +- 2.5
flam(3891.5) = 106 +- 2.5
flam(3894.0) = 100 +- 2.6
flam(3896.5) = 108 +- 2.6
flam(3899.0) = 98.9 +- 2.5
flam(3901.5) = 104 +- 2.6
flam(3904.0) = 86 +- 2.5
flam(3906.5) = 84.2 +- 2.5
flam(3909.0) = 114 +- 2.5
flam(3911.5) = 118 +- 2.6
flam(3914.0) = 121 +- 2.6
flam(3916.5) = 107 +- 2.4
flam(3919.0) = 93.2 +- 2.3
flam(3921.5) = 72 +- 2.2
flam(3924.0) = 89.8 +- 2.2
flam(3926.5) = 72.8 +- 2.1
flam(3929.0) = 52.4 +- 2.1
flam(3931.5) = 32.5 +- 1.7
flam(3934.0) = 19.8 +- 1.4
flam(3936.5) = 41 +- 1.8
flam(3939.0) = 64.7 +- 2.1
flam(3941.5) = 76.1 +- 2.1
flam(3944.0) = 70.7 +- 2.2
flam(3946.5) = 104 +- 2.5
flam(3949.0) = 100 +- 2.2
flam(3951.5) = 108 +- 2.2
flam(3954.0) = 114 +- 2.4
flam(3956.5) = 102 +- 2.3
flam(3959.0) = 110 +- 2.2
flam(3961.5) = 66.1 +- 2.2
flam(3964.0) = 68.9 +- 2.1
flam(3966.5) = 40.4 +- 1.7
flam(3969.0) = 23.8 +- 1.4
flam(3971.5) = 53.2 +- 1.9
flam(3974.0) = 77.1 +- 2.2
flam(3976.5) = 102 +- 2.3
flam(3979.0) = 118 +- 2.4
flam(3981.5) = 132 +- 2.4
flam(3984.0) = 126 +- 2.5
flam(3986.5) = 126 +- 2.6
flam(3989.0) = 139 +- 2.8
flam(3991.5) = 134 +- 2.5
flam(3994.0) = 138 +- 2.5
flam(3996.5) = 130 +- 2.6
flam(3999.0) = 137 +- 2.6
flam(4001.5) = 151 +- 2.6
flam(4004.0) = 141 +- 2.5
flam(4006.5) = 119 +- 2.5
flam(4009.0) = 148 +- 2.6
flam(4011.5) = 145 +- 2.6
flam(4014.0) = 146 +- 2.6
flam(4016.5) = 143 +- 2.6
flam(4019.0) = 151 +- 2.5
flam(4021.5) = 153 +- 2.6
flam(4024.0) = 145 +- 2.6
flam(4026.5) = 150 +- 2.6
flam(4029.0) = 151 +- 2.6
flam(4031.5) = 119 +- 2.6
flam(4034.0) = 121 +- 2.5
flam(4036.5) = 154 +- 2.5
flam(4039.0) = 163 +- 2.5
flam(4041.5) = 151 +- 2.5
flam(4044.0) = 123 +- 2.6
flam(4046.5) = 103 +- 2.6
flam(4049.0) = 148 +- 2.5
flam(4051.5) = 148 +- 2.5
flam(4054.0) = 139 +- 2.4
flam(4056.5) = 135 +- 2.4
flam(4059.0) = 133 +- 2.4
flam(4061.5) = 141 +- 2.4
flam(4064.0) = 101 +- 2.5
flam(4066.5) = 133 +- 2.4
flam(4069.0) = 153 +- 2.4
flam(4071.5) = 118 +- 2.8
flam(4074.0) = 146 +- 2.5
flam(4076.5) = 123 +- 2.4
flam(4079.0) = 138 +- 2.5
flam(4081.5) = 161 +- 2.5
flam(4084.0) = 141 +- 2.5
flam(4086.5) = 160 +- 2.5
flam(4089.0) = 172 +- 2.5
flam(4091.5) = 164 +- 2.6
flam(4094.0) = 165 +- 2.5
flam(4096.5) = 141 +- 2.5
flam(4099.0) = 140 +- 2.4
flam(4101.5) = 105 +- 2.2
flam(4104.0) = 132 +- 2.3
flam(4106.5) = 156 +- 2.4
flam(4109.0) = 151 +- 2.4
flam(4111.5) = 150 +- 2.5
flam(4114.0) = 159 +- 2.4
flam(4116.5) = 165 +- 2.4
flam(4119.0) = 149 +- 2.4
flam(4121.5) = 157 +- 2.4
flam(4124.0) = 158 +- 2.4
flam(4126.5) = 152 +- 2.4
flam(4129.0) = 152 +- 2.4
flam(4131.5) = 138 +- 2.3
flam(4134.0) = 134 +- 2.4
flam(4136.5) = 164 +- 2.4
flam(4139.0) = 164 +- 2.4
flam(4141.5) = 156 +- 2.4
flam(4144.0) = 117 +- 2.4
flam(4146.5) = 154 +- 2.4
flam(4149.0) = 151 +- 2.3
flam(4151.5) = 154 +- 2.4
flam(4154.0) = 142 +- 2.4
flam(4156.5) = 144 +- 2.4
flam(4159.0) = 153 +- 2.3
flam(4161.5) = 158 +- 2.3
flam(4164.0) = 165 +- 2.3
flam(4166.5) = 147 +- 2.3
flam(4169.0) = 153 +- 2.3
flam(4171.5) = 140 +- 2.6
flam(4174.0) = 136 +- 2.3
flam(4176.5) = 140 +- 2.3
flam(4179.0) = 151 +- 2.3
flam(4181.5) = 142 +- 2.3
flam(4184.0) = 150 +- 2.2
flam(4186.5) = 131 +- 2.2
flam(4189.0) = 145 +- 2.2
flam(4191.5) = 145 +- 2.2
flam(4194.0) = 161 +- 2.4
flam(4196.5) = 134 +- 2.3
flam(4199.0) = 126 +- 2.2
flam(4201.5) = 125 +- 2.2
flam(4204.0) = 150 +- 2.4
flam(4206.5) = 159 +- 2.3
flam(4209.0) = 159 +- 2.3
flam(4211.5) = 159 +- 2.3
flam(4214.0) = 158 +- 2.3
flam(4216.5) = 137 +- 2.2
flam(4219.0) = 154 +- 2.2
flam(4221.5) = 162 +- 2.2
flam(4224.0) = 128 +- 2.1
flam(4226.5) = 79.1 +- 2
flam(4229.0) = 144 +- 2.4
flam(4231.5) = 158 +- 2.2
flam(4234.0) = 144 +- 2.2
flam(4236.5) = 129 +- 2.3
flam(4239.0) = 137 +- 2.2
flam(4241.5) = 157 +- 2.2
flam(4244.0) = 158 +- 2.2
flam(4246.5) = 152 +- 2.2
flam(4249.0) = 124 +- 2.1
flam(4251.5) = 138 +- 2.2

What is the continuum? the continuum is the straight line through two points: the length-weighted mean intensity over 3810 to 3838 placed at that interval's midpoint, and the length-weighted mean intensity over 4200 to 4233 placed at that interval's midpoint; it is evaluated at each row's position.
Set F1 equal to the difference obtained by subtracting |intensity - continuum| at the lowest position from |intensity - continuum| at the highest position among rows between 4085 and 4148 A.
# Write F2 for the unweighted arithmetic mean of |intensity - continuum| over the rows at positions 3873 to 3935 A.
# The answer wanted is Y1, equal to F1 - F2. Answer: -40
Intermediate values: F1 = -18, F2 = 21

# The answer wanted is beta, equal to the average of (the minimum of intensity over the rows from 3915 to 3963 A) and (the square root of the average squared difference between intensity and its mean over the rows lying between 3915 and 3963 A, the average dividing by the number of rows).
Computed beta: 24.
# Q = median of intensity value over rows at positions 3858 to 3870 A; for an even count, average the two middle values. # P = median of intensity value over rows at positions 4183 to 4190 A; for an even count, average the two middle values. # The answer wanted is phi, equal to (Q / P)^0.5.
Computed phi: 0.72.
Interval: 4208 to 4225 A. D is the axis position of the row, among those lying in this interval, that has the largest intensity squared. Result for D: 4221.5 A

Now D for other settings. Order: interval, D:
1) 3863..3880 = 3864.0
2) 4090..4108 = 4094.0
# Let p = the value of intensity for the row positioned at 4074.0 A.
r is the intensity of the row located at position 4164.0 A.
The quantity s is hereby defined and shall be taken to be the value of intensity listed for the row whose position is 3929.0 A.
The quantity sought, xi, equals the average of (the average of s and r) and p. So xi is 127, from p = 146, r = 165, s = 52.4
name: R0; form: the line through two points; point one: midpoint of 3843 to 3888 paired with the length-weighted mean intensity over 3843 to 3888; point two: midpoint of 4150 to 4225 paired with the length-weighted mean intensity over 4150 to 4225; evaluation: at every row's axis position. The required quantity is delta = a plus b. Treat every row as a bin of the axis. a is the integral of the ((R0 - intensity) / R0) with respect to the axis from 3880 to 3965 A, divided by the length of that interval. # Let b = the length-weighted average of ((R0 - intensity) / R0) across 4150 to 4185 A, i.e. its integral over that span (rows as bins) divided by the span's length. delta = -0.01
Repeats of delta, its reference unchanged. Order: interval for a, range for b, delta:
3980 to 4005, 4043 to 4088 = -0.43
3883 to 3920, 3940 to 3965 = -0.13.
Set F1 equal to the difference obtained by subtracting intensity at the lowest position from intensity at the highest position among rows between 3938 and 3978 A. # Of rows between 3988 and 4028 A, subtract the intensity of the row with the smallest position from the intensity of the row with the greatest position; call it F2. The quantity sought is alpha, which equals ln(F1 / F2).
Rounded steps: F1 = 37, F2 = 11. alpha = 1.2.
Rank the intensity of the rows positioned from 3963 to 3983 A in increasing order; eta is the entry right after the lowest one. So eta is 40.4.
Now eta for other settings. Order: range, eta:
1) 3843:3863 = 58.2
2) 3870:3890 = 60.1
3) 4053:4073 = 118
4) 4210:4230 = 128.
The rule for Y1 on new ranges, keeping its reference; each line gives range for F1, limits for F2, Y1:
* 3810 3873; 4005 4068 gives -64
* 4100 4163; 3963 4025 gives -27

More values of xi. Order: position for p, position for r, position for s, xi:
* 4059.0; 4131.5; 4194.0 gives 141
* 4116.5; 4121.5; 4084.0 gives 157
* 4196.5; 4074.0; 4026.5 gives 141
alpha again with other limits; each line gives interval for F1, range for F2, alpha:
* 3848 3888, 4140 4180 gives 1.6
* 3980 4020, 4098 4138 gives -0.2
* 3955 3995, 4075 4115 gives 0.0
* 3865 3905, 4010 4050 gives 1.0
